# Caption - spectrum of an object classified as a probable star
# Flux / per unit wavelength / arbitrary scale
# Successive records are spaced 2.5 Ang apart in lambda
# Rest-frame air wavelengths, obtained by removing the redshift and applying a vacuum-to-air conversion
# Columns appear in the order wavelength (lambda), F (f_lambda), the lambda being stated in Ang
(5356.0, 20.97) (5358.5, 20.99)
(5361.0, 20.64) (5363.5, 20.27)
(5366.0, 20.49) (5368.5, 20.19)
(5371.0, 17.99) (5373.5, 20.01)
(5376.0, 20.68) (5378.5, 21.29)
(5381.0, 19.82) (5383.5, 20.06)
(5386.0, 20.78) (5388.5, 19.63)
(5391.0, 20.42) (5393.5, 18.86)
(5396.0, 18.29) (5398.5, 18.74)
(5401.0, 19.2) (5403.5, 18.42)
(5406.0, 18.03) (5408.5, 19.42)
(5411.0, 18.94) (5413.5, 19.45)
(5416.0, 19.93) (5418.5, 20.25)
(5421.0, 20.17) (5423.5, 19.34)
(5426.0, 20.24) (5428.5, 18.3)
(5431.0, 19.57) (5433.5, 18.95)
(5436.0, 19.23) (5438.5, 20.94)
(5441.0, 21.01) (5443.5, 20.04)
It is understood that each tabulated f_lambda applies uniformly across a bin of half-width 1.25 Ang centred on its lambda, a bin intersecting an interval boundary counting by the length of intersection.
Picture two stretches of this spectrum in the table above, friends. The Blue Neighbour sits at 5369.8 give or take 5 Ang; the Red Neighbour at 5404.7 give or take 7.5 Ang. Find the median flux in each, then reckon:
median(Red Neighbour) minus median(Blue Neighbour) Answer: -1.3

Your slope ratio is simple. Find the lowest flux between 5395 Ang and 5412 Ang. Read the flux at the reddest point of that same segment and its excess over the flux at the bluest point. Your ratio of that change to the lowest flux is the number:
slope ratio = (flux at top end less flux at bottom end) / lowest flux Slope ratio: 0.04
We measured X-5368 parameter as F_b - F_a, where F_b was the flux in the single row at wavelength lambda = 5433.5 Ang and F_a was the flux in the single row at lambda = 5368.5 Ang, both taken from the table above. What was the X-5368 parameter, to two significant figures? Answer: -1.2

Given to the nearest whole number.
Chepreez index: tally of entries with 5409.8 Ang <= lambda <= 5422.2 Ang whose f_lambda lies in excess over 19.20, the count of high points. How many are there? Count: 4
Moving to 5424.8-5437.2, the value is 3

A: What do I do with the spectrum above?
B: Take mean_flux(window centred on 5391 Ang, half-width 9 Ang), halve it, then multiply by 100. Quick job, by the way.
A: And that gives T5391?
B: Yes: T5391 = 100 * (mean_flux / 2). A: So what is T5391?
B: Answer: 977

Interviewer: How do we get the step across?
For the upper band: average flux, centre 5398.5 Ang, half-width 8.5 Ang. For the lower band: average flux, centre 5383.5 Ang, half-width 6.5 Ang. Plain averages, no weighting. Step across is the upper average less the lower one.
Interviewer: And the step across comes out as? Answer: -1.5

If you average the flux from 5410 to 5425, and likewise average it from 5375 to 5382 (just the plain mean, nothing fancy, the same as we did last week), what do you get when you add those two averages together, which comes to 40.3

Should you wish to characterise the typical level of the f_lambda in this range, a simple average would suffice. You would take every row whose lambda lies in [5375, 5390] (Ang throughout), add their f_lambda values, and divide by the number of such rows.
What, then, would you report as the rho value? 20.4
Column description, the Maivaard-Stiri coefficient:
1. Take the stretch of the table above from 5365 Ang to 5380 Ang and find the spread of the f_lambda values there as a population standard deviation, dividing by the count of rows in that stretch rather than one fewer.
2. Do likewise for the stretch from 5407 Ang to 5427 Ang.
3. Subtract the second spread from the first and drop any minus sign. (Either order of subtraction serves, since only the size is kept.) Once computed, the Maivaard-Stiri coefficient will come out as 0.57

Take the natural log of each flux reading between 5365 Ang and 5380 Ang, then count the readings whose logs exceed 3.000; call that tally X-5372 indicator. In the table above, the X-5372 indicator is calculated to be 4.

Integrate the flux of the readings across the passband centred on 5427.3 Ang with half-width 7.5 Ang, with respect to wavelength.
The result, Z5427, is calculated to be 291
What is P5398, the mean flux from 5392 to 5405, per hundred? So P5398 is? 0.187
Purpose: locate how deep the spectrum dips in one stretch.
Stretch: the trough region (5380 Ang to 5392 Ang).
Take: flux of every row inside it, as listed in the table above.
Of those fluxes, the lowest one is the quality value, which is 19.63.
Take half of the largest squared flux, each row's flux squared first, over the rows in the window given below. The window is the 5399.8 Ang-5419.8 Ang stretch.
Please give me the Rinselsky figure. 205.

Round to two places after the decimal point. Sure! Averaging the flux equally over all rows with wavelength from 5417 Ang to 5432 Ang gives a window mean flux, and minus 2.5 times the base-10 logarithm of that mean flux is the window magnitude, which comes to -3.23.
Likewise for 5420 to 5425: -3.24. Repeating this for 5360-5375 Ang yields -3.25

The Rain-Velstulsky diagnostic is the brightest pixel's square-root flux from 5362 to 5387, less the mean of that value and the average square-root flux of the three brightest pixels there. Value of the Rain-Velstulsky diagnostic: 0.020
